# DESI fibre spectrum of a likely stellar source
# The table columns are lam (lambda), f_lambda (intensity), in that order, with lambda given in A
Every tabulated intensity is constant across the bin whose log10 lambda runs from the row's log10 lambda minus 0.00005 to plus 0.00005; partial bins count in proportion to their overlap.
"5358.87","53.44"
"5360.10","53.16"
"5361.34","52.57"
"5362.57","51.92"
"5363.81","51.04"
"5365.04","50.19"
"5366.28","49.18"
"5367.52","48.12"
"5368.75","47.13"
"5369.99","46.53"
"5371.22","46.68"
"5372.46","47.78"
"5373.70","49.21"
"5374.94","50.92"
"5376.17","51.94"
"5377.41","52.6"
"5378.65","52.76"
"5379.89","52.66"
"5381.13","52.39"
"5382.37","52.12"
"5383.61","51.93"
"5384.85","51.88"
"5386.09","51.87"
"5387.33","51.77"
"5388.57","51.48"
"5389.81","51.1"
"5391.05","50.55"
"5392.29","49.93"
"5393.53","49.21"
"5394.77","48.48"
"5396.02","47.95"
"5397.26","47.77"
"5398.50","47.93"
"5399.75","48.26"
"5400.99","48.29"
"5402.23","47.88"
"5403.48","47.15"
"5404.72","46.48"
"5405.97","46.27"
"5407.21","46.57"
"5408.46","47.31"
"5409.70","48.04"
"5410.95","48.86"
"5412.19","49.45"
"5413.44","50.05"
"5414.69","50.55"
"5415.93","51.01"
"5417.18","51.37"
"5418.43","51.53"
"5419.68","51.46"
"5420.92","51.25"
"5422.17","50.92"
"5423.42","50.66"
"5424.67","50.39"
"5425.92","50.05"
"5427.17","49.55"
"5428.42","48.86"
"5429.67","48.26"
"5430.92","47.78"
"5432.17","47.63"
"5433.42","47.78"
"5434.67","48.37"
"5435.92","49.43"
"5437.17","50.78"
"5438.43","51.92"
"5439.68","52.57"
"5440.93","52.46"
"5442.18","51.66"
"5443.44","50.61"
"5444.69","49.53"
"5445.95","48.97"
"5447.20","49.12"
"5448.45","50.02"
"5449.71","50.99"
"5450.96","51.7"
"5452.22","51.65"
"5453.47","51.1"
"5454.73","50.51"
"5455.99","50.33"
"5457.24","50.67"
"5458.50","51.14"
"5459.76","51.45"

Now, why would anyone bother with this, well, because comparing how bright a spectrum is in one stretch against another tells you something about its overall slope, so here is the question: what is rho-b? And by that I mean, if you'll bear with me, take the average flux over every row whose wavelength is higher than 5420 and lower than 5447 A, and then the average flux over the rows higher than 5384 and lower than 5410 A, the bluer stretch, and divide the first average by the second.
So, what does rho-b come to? 1.02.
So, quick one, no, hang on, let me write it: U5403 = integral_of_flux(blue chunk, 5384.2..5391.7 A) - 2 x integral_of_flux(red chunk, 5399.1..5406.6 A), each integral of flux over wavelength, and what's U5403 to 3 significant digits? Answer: -325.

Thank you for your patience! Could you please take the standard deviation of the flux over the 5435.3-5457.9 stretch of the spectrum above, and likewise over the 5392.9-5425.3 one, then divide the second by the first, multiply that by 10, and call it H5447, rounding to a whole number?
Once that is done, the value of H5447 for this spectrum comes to 16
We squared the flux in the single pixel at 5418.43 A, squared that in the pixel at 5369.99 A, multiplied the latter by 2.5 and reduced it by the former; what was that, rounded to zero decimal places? 2757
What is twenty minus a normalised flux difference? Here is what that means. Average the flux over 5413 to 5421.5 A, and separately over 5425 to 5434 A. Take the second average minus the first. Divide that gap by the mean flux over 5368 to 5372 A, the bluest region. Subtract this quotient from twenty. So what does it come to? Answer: 20.1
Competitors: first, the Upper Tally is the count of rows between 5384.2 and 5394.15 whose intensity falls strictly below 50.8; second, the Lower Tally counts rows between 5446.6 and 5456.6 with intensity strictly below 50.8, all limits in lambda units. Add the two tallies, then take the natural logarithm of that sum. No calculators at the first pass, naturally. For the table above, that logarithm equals 1.95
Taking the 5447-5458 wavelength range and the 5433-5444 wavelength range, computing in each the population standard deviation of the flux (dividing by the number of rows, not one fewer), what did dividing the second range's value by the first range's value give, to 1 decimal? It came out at 2.2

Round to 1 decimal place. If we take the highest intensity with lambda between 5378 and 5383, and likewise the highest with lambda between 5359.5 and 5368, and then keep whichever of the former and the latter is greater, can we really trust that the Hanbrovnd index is 53.2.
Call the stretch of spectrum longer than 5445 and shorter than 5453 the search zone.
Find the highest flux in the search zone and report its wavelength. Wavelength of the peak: 5450.96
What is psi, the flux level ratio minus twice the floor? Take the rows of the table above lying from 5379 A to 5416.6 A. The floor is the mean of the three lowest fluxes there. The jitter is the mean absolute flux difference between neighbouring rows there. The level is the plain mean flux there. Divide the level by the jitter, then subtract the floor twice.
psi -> 25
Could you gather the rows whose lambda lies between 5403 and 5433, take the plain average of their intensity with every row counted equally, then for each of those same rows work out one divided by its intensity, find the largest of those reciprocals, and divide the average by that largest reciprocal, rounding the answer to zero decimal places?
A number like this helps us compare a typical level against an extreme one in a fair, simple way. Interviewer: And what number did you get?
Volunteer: 2278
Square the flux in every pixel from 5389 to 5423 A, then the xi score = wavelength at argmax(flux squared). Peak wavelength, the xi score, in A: 5418.43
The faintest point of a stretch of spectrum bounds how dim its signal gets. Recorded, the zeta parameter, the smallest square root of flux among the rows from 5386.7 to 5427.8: 6.80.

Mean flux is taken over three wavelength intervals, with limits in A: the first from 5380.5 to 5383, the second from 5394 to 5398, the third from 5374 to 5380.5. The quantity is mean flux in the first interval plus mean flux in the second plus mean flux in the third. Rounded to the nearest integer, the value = 152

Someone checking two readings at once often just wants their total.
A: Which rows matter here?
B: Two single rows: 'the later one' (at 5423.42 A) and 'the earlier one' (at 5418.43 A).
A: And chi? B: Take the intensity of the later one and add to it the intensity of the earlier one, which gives 102.2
